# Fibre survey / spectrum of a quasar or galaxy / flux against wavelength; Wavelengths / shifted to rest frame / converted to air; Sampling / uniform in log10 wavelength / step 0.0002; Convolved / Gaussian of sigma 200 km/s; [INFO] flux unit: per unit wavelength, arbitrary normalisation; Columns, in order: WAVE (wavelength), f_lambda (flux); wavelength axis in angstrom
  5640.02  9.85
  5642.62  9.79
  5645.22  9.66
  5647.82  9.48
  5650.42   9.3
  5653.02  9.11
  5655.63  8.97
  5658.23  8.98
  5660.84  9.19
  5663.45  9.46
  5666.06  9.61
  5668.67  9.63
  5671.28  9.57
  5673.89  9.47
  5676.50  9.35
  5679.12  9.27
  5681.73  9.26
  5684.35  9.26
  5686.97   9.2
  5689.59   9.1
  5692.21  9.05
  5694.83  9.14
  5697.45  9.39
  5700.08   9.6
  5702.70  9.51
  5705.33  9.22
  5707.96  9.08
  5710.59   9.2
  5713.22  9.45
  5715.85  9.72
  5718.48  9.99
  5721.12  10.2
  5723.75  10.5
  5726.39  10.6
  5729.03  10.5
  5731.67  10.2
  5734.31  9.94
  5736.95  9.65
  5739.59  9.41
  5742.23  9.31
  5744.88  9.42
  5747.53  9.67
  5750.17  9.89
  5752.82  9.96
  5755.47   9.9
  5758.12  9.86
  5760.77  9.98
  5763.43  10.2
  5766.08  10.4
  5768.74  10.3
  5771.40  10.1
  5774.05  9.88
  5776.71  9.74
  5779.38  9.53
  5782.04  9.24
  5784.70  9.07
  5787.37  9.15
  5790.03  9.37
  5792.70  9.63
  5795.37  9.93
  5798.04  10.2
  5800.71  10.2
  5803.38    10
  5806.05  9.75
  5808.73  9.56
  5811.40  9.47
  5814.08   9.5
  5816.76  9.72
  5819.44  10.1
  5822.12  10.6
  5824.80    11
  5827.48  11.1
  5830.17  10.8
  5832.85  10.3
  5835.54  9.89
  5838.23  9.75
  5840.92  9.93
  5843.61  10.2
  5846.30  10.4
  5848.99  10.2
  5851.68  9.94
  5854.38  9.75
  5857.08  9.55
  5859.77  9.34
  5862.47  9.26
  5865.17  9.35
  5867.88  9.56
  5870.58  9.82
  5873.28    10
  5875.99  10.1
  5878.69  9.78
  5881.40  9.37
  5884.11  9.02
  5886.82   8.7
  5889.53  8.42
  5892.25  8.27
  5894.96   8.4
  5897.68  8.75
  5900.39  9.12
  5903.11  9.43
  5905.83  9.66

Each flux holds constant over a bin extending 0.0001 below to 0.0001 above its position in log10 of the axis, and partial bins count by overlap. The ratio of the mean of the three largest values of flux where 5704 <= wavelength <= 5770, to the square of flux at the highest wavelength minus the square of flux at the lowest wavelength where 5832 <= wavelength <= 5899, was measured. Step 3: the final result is -0.36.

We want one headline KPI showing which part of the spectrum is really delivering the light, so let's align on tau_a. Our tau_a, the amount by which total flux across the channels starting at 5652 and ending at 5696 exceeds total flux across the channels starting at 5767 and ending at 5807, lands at 12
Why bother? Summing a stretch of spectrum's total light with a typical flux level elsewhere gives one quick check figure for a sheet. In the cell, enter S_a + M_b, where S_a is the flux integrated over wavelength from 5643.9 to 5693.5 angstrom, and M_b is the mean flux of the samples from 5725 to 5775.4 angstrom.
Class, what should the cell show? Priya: 472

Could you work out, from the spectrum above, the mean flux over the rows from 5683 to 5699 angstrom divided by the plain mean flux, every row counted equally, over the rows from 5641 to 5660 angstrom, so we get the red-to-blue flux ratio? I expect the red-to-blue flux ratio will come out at 0.99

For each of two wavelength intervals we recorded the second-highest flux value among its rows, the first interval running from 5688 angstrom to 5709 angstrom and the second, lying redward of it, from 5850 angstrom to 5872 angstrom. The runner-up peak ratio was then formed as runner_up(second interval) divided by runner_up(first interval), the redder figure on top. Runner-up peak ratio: 1.03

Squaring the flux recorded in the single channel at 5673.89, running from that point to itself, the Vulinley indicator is 90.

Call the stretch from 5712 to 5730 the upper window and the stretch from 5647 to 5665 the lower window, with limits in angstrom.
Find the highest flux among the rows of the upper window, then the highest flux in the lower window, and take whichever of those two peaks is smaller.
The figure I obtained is 9.5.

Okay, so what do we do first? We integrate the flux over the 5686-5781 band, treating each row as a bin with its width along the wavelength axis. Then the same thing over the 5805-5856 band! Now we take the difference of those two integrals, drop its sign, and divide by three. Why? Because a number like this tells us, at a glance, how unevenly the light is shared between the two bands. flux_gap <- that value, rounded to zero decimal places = 137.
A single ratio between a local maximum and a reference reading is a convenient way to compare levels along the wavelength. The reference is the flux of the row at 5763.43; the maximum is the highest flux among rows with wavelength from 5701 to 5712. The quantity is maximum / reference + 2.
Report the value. 2.93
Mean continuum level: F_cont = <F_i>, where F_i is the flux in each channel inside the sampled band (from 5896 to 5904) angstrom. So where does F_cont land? 9.1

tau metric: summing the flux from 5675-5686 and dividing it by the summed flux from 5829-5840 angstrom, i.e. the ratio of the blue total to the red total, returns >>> 0.912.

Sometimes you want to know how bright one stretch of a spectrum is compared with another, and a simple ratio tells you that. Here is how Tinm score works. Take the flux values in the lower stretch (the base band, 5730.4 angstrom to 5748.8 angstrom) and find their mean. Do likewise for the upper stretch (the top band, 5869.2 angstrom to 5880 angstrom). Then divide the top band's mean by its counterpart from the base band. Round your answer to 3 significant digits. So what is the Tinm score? 1.03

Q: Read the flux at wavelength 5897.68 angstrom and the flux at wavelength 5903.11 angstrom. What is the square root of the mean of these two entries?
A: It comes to 3.01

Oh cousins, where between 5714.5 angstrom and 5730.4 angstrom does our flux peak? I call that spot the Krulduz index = 5726.39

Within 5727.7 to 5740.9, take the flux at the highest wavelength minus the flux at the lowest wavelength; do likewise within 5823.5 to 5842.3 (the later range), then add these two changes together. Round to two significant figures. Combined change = -2.2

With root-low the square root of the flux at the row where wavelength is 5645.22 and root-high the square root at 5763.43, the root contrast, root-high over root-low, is 1.028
